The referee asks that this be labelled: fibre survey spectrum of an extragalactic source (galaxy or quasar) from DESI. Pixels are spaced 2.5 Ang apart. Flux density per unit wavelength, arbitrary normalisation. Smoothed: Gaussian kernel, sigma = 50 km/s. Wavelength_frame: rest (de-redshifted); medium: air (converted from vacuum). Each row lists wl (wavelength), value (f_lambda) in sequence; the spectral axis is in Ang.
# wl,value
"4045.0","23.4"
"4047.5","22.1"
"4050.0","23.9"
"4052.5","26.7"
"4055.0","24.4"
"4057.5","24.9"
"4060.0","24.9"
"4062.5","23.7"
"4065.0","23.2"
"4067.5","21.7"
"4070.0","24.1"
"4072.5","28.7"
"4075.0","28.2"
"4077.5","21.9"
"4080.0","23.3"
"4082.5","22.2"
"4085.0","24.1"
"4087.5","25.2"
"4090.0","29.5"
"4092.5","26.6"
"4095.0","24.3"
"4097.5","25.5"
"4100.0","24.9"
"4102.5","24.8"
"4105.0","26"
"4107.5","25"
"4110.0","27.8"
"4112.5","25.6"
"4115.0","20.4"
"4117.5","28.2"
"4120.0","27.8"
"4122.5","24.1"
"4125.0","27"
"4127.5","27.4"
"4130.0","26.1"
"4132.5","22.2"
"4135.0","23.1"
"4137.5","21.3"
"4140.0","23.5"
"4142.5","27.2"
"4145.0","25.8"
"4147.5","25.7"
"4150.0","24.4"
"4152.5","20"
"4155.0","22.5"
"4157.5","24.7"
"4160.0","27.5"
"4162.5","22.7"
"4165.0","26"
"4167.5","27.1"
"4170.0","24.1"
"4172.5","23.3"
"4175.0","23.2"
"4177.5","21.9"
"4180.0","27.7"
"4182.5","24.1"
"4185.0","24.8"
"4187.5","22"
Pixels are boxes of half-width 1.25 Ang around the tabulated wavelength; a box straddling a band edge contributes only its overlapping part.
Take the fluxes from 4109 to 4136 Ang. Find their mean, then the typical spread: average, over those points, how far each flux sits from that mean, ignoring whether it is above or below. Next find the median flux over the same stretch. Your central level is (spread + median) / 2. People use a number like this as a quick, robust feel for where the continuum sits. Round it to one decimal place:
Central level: 14.1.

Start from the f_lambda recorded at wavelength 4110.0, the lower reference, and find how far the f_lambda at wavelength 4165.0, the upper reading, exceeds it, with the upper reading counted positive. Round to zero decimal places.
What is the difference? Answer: -2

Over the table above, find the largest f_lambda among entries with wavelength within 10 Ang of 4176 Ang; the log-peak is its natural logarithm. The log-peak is 3.32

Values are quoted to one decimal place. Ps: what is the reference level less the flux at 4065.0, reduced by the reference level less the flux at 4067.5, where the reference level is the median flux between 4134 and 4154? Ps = -1.5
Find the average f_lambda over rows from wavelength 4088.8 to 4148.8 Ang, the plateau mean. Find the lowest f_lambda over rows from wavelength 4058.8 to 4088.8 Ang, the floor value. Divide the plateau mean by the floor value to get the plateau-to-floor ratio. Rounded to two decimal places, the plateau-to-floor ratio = 1.17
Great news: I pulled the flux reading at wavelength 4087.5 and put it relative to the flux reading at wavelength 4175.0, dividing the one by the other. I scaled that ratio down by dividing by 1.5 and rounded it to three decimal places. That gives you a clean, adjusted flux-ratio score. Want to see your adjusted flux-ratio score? 0.724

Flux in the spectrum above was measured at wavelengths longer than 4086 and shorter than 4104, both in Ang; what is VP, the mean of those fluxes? 25.8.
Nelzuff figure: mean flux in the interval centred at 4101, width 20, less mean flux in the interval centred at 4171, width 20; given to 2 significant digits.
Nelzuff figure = 1.1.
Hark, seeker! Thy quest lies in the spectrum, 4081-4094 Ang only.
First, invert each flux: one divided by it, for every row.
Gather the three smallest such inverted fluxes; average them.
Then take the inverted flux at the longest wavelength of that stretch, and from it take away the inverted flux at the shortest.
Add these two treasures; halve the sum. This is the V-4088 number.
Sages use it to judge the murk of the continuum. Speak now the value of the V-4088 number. 0.015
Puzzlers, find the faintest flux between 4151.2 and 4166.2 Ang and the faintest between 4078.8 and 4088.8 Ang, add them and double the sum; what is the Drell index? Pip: 84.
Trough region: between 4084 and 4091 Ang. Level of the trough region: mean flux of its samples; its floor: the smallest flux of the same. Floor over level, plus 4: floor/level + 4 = 4.92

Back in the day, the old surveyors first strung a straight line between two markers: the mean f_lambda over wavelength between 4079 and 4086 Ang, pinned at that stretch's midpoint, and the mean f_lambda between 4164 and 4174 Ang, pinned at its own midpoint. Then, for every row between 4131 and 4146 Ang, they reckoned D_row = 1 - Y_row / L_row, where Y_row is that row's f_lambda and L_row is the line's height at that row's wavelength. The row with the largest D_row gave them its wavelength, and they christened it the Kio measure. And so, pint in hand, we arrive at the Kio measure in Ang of 4137.5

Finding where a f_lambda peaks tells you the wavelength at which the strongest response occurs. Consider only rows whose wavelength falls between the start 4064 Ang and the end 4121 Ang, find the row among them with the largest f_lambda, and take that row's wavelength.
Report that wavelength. 4090.0 Ang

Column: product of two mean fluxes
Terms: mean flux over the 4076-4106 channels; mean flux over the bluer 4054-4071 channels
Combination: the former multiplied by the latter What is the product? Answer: 593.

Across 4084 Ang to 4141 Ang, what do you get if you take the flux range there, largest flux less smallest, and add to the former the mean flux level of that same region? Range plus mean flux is 34.3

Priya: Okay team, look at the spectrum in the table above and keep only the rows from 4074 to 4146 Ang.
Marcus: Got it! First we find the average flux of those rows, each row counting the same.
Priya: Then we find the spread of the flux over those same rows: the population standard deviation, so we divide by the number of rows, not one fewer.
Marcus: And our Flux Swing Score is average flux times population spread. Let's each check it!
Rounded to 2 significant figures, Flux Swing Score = 57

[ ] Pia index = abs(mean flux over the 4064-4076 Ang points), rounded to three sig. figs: 25.2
